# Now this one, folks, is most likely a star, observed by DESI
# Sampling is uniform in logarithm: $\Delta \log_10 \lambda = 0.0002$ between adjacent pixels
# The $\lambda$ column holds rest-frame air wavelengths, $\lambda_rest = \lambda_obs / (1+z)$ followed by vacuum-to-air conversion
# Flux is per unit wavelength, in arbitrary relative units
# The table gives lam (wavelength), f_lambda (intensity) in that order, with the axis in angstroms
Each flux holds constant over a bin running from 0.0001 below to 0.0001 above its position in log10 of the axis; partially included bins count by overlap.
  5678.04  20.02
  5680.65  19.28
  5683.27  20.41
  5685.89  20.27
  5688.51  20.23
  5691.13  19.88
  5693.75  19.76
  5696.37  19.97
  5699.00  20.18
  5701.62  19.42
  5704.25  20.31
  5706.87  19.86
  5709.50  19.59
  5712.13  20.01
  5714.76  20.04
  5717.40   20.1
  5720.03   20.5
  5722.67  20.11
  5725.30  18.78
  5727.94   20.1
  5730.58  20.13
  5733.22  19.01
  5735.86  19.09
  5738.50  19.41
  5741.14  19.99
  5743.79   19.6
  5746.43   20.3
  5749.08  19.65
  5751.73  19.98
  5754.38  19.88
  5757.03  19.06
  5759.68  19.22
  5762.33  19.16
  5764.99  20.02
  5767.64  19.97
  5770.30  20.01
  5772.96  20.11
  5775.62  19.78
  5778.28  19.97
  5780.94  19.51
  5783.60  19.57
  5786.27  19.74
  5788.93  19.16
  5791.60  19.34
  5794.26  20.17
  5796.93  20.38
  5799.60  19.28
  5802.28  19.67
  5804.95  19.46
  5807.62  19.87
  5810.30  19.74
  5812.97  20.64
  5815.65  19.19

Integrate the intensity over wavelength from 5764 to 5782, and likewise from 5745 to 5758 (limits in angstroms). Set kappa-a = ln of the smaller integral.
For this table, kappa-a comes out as 5.6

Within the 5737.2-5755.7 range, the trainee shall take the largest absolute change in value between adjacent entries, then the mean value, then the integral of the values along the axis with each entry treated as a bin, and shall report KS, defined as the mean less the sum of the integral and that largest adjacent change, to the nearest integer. -348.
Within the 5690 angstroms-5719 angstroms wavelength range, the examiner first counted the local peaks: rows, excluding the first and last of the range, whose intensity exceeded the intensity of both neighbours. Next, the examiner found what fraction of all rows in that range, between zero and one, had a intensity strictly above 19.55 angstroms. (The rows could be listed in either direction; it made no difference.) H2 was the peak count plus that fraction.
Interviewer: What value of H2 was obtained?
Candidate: 2.9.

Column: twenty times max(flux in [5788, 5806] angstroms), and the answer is 408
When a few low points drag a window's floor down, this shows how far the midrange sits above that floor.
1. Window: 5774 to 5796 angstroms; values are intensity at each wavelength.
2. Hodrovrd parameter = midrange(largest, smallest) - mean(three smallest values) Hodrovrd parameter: 0.33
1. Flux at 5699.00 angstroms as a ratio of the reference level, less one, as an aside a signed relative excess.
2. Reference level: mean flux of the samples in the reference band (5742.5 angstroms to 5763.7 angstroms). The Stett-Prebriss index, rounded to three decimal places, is 0.029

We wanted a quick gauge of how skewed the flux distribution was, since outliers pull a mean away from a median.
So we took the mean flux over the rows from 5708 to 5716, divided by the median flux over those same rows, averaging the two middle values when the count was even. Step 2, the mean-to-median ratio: 0.99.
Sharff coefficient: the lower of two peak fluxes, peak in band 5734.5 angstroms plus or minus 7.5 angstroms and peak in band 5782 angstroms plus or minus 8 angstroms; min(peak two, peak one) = 20.0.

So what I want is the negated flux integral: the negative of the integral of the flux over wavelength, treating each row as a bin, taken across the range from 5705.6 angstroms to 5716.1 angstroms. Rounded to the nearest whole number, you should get -209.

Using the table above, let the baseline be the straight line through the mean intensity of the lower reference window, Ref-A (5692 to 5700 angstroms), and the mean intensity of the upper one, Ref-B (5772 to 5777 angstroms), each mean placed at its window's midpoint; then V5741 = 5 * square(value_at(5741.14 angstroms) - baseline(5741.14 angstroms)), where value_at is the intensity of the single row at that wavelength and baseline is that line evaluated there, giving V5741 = 0.0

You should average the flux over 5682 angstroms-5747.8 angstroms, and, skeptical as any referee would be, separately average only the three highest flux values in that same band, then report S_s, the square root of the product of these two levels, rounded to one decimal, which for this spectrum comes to 20.1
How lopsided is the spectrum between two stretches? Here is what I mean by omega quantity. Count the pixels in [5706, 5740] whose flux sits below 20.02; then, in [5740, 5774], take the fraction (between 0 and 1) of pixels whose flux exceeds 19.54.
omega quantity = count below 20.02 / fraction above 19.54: 9.1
